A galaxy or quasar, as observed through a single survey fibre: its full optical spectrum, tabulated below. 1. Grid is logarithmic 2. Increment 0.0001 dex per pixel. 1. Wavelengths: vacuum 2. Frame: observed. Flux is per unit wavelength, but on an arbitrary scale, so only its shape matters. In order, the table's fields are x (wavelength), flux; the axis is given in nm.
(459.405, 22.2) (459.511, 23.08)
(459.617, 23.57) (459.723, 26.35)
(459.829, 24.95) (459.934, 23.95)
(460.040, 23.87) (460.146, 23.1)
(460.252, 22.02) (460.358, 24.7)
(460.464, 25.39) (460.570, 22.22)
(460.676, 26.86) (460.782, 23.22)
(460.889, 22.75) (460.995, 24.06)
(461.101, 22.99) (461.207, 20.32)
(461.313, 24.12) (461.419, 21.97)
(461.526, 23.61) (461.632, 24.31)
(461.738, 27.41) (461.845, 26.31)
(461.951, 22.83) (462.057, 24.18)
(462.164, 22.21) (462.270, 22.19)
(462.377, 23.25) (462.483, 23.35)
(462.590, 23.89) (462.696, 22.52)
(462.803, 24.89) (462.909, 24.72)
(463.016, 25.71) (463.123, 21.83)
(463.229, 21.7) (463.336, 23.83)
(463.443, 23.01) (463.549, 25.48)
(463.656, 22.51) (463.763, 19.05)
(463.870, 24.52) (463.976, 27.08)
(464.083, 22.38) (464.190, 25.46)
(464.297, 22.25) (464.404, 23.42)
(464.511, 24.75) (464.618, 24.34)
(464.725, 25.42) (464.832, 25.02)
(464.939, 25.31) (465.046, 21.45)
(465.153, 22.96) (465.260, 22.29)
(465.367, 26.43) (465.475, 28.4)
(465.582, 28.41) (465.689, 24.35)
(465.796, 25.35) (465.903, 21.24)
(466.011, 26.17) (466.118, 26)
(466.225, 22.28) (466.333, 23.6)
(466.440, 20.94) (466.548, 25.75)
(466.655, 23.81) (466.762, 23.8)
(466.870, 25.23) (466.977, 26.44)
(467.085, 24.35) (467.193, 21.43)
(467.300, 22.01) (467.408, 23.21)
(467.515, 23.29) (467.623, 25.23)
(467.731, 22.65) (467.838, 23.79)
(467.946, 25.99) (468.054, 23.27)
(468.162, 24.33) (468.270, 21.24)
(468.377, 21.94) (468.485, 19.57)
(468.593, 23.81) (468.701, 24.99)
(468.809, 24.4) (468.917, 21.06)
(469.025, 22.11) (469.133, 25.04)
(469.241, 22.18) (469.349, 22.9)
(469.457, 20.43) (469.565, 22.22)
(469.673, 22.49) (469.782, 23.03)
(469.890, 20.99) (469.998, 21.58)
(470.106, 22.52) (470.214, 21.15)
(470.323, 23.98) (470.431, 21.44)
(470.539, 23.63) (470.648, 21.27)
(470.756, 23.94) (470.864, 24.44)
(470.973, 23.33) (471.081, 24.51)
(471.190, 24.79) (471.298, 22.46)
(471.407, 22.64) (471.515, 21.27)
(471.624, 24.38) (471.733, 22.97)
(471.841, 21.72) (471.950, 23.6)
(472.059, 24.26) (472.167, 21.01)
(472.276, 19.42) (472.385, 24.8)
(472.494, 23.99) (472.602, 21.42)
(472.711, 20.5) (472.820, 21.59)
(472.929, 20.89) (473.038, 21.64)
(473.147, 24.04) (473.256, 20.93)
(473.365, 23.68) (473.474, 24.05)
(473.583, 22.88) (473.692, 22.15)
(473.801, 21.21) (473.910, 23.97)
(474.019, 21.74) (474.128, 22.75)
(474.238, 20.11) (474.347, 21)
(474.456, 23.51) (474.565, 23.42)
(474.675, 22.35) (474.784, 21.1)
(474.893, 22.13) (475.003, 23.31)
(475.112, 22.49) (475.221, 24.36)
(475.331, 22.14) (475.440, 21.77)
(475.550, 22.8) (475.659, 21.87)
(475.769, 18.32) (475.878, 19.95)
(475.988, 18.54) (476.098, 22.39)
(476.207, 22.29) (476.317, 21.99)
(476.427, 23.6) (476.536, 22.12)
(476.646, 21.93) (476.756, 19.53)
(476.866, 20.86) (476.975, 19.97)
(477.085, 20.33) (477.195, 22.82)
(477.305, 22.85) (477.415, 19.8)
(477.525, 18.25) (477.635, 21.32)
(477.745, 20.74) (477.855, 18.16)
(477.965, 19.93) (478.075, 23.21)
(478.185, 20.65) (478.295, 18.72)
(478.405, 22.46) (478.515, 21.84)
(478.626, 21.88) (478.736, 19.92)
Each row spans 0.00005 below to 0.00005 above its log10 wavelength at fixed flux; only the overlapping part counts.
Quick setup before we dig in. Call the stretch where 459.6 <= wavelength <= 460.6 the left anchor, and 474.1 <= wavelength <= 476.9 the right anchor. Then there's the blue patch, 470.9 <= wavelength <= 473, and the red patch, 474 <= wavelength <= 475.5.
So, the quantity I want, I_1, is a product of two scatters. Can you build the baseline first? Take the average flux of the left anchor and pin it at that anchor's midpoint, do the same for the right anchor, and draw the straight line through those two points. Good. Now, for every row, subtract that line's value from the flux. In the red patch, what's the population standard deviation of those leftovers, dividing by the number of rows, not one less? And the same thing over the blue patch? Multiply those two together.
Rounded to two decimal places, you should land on 1.73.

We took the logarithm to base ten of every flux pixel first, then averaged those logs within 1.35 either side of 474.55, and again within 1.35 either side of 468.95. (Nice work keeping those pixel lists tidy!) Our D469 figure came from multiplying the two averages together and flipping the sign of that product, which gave -1.82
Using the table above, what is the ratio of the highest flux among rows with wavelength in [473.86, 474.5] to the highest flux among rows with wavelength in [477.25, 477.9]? 1.05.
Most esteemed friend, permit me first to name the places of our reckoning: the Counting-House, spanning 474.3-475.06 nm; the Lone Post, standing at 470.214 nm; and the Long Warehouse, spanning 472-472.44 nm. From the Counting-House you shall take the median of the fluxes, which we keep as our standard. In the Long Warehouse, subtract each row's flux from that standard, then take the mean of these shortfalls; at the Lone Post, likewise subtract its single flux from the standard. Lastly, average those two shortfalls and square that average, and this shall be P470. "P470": 0.3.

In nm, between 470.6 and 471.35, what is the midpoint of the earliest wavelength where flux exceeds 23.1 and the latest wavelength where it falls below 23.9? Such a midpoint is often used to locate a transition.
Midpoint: 471.03 nm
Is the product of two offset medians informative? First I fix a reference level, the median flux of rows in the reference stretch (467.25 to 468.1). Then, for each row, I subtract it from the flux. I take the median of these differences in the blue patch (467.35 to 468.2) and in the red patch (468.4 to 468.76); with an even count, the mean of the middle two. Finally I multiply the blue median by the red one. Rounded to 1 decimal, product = 0.1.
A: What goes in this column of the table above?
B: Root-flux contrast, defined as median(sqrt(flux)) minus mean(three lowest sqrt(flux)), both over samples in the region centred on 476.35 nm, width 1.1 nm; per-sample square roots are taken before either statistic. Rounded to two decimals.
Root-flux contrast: 0.29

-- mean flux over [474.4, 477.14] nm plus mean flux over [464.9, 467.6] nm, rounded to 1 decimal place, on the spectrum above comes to 45.9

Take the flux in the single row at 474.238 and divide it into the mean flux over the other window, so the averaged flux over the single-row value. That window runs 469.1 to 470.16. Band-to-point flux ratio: 1.11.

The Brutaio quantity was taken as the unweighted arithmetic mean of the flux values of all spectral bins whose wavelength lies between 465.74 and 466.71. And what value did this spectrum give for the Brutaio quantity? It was 23.9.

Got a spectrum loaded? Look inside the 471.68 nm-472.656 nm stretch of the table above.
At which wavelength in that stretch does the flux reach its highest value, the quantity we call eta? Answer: 472.385 nm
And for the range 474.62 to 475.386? 475.221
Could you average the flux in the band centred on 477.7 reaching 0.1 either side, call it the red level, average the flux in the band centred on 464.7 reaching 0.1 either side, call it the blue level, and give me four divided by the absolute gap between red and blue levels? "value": 1.0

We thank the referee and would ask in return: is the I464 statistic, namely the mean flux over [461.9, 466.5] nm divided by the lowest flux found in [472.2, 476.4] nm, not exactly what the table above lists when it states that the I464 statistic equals 1.30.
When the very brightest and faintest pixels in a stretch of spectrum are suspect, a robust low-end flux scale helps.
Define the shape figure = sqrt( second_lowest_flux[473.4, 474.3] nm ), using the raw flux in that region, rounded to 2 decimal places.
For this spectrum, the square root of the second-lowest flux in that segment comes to 4.61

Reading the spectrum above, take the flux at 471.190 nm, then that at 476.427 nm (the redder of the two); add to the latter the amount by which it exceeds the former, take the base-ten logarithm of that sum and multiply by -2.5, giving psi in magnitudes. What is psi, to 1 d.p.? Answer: -3.4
